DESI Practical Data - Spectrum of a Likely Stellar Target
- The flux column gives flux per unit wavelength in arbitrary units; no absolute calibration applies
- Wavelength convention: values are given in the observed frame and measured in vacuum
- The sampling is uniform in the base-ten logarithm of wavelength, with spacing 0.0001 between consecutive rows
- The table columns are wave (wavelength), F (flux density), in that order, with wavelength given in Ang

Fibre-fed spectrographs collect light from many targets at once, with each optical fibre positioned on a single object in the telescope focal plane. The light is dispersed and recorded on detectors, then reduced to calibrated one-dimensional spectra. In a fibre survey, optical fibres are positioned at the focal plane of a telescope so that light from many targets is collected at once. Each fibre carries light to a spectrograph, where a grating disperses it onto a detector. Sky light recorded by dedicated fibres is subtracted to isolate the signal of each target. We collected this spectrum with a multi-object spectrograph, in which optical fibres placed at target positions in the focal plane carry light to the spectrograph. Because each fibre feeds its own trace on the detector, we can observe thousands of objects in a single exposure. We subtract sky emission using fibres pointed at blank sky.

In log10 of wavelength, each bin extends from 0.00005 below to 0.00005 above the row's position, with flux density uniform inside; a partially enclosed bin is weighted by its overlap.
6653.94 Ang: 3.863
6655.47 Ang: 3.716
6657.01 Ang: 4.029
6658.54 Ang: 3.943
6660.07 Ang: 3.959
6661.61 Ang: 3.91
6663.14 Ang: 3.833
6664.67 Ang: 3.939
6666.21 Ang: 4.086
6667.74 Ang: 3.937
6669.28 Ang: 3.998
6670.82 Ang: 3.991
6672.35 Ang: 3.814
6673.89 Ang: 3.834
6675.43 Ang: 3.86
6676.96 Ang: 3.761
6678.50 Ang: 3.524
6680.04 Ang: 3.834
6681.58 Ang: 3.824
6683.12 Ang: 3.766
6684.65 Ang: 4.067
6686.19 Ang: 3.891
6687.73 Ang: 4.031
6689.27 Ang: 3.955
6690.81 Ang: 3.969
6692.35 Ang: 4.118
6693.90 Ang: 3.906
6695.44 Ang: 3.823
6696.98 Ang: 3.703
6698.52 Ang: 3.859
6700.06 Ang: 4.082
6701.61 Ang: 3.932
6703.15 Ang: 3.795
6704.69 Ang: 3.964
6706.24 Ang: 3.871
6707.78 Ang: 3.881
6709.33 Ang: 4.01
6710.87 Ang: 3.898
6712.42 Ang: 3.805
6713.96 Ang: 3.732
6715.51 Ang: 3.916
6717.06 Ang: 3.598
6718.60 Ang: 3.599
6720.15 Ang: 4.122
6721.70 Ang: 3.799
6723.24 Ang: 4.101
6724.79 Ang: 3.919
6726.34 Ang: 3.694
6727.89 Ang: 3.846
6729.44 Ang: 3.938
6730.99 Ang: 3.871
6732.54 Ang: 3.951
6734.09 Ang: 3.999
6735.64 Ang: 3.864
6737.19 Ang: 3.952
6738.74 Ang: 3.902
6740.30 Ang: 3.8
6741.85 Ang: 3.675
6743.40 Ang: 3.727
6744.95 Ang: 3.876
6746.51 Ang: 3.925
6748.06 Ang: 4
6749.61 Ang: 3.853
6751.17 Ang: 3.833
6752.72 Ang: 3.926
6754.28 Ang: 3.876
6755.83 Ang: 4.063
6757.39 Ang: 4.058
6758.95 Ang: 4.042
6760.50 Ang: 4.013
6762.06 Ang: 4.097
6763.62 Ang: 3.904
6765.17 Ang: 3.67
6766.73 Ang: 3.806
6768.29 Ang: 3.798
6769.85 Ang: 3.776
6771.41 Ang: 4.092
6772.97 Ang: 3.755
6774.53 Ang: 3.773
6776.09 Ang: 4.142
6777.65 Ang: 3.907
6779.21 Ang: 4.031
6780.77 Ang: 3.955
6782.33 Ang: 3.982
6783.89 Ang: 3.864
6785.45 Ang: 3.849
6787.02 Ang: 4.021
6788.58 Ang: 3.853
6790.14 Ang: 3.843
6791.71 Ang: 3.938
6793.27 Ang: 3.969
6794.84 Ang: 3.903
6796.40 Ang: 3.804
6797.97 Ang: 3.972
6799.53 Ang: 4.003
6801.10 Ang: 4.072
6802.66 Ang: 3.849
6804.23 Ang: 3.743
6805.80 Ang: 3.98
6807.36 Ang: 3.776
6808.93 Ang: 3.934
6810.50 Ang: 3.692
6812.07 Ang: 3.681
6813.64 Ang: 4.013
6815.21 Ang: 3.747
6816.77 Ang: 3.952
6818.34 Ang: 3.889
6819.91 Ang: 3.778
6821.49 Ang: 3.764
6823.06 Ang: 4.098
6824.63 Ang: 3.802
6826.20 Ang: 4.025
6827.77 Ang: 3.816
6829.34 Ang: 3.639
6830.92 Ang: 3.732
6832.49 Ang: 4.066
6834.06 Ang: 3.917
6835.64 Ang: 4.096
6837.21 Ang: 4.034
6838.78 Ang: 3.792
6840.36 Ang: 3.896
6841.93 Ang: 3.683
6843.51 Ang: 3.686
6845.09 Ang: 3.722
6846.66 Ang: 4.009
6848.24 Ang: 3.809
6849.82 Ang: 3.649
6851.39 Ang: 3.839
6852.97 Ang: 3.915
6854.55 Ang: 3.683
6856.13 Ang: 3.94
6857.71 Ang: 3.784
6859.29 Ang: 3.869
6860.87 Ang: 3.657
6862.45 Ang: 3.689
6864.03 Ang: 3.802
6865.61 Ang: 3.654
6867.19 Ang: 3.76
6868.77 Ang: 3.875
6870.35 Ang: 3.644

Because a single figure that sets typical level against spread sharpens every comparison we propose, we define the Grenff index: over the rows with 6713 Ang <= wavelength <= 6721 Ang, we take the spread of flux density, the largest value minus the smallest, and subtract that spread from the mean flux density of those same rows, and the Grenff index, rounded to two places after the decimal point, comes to 3.27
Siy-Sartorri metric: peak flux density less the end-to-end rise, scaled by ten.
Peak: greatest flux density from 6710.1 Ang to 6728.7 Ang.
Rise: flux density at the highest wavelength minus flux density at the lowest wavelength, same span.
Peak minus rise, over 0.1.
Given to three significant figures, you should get 41.7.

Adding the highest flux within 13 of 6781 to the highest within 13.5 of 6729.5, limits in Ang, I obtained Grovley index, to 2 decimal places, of 8.26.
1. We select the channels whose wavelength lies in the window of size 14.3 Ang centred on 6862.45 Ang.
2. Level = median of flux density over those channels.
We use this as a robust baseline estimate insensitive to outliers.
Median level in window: 3.78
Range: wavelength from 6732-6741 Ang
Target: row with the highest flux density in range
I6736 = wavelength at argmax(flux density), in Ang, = 6734.09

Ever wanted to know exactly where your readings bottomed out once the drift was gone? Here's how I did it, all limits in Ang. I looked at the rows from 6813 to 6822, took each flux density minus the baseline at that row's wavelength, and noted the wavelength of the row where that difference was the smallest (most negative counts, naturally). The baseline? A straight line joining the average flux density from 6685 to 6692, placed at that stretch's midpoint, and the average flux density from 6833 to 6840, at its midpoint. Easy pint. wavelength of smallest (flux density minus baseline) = 6815.21 Ang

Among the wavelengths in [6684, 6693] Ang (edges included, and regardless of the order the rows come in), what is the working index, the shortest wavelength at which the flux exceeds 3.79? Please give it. 6684.65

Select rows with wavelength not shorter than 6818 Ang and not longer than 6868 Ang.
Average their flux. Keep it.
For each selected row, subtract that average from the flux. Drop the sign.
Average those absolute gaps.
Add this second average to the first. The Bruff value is 3.94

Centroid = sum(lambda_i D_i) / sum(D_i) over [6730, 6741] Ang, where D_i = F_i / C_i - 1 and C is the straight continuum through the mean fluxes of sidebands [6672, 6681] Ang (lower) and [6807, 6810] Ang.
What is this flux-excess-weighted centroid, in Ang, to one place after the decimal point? 6734.8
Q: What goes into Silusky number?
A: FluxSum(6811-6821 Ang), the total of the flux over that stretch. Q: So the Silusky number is 23.06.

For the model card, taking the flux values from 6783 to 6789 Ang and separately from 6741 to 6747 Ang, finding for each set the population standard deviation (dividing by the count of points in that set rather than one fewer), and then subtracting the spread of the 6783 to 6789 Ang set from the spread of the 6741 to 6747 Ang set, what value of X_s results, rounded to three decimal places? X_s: 0.031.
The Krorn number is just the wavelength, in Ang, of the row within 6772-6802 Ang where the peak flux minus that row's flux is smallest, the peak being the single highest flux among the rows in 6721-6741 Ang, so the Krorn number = 6776.09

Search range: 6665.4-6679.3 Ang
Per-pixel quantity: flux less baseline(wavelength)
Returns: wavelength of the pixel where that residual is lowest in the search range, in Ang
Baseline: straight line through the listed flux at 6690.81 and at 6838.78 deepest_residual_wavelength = 6678.50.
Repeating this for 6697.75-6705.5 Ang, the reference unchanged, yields 6703.15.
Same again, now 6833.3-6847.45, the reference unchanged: 6841.93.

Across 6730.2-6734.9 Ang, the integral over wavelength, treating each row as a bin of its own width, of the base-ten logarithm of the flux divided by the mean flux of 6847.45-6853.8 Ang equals 0.07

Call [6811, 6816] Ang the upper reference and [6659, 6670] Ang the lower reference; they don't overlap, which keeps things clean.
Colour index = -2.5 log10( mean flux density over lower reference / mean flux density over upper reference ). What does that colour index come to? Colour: -0.039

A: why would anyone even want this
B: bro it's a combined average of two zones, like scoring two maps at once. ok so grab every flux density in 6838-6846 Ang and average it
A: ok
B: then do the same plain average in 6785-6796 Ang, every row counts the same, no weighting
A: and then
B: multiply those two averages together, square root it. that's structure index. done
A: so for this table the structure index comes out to 3.83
